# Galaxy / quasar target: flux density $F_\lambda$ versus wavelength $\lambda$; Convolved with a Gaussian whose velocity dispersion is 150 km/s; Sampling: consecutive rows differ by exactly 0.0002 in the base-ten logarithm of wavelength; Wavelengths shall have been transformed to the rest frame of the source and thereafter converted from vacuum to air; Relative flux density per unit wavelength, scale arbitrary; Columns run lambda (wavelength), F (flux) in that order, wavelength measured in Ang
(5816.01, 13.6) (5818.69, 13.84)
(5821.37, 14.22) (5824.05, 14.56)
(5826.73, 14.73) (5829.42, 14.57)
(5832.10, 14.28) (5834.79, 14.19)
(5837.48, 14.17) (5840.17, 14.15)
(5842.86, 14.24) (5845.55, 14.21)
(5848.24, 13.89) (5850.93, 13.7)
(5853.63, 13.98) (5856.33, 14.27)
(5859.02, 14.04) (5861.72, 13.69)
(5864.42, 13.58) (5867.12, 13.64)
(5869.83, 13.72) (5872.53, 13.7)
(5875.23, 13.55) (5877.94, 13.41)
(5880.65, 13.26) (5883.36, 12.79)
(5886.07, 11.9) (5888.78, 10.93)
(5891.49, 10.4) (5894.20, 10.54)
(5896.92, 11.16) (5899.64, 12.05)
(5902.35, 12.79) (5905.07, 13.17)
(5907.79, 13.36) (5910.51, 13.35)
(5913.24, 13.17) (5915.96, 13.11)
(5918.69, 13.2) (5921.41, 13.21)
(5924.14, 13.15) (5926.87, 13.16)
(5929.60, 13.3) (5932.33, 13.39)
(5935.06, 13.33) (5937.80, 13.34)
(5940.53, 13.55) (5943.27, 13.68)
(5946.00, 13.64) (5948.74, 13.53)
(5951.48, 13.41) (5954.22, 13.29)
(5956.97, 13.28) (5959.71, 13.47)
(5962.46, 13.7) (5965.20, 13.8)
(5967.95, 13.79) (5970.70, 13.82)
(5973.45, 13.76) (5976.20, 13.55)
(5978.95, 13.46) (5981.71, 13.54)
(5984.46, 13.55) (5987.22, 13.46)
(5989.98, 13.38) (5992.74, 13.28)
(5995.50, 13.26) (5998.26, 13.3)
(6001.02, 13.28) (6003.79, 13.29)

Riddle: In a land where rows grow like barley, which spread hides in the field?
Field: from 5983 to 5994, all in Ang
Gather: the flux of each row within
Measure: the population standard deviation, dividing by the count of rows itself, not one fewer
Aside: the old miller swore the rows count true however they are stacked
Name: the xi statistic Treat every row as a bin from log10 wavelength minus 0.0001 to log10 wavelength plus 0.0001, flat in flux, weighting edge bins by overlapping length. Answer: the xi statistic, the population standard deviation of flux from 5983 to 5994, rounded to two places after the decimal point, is 0.10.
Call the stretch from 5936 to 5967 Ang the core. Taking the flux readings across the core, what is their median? 13.53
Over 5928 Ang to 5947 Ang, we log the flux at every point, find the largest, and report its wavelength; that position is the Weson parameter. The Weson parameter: 5943.27 Ang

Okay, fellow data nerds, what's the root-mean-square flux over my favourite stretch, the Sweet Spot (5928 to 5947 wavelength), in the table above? 13.5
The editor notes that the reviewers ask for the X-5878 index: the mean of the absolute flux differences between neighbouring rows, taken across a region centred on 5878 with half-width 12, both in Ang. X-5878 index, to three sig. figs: 0.359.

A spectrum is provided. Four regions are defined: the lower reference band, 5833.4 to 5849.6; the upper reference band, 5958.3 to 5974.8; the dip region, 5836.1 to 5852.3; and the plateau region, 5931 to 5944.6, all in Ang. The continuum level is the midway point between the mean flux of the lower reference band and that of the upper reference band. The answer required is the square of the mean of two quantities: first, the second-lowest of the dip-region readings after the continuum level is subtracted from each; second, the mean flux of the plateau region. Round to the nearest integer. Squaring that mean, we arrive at 45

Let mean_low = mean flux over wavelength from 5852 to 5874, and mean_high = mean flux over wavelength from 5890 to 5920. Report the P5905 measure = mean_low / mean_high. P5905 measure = 1.12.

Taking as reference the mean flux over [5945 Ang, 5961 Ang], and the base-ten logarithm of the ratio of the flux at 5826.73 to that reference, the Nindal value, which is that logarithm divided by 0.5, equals 0.080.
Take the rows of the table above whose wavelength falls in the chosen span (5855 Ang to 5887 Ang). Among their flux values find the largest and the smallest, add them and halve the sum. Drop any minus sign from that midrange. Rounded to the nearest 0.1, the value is 13.1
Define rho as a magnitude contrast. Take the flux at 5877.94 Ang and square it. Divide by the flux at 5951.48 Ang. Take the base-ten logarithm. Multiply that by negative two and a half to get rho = -2.82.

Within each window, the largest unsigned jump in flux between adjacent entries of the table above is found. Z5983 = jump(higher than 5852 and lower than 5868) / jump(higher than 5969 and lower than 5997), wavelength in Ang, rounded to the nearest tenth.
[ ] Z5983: 1.7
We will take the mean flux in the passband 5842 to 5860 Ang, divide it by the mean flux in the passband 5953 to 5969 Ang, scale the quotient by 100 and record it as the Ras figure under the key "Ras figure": 104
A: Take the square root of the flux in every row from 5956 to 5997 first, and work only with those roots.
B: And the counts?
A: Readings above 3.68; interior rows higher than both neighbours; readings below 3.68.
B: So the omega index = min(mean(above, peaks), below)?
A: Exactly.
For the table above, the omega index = 5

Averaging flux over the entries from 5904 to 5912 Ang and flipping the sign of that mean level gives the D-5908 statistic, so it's -13.29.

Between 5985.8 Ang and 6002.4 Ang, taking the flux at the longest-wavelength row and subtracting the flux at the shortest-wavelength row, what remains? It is -0.18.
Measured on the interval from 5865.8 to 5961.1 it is -0.17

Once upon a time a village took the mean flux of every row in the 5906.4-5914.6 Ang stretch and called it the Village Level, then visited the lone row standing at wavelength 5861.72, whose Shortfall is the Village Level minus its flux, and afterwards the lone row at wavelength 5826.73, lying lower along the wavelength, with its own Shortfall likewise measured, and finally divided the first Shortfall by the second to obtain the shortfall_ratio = 0.28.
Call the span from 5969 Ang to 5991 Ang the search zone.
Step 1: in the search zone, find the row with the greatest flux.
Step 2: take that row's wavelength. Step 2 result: 5970.70 Ang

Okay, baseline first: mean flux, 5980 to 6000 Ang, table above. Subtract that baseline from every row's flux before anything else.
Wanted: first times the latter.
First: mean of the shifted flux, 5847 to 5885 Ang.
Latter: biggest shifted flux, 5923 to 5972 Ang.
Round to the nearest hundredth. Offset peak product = 0.11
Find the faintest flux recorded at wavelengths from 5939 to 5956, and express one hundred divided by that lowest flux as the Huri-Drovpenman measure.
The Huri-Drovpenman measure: 7.52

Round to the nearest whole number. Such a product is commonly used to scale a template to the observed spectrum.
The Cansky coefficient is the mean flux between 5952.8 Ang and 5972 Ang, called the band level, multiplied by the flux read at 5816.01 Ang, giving 185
